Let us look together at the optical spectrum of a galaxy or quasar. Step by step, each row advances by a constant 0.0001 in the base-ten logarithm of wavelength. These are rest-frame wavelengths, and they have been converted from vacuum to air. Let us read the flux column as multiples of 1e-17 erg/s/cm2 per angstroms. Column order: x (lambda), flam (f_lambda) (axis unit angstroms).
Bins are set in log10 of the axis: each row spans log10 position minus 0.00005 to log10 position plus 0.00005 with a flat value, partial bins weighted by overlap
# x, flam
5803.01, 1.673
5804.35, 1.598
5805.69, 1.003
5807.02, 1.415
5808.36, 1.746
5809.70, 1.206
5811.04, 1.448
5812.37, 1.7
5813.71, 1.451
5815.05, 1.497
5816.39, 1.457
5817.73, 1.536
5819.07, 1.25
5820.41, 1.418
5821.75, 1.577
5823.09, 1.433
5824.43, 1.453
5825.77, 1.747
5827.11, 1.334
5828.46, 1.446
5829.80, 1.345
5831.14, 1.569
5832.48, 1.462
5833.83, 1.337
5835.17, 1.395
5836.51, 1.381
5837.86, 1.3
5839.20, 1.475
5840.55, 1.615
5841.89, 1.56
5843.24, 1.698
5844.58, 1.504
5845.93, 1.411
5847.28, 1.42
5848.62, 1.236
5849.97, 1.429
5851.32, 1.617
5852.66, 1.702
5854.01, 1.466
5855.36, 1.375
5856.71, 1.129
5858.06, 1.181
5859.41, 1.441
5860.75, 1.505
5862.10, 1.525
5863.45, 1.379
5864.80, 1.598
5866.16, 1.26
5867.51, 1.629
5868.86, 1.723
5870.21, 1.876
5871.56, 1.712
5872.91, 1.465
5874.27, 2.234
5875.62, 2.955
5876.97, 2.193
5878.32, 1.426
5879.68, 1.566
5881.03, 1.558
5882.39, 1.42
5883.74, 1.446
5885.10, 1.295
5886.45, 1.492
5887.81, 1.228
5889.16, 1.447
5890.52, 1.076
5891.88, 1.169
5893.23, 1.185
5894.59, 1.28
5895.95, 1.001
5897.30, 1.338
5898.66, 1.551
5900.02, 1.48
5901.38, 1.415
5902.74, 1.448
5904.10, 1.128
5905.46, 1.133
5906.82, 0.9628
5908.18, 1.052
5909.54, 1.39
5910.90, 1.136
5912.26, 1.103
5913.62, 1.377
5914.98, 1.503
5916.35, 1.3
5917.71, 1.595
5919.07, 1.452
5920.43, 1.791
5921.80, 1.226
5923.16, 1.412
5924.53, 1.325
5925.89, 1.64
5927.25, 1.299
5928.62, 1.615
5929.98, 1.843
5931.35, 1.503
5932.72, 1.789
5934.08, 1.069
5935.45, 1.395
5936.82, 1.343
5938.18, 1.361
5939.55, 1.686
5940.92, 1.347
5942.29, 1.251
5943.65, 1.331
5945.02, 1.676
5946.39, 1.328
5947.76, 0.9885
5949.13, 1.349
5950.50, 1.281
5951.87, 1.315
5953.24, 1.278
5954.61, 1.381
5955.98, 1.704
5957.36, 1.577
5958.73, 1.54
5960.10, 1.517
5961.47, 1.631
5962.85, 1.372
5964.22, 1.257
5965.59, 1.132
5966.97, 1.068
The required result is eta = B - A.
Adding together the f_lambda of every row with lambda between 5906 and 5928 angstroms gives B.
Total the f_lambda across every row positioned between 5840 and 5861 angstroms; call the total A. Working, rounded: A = 23.3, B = 21.6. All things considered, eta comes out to -1.7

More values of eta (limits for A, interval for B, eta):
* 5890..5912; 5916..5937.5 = 3.9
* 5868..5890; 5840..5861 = -3.7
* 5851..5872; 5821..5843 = -0.7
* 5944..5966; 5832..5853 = 1.2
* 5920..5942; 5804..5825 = -0.5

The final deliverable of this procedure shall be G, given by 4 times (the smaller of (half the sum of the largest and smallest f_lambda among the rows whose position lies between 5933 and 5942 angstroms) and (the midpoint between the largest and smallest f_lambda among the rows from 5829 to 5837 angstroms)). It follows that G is 5.5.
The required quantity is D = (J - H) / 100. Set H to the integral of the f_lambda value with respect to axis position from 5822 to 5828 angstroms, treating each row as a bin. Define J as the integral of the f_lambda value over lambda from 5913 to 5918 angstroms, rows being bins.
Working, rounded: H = 9.0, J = 7.2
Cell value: -0.018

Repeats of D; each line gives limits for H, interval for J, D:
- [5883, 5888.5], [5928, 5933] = 0.009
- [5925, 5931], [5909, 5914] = -0.033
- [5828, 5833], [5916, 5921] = 0.004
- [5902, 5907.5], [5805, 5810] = 0.003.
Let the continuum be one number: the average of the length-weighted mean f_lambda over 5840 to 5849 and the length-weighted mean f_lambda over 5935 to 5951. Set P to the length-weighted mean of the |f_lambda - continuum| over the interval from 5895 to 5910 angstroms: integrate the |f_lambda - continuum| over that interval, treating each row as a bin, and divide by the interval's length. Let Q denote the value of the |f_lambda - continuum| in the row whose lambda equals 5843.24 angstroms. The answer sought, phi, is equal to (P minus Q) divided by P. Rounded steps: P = 0.203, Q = 0.27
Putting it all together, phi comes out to -0.3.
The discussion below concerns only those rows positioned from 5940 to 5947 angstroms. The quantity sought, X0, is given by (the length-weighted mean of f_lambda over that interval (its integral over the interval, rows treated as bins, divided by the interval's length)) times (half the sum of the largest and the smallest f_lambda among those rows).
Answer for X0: 2.05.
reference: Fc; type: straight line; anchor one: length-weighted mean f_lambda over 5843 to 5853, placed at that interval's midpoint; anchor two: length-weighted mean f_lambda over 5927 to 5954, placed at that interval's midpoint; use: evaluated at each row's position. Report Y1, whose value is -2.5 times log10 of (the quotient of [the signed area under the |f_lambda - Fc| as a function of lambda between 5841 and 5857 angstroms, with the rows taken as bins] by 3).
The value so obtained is 0.44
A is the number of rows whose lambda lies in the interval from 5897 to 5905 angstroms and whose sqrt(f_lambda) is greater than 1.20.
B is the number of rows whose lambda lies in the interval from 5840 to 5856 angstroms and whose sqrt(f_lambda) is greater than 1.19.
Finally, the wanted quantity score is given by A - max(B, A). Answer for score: -6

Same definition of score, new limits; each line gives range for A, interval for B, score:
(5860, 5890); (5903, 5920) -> 0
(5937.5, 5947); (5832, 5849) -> -5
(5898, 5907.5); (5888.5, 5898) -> 0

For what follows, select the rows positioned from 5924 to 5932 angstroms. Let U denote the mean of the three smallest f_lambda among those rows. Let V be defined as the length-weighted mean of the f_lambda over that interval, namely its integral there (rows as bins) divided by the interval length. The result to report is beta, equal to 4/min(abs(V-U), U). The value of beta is 24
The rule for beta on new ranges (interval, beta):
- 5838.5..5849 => 28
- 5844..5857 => 21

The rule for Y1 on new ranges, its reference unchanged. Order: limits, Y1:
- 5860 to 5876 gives -0.50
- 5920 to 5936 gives -0.09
